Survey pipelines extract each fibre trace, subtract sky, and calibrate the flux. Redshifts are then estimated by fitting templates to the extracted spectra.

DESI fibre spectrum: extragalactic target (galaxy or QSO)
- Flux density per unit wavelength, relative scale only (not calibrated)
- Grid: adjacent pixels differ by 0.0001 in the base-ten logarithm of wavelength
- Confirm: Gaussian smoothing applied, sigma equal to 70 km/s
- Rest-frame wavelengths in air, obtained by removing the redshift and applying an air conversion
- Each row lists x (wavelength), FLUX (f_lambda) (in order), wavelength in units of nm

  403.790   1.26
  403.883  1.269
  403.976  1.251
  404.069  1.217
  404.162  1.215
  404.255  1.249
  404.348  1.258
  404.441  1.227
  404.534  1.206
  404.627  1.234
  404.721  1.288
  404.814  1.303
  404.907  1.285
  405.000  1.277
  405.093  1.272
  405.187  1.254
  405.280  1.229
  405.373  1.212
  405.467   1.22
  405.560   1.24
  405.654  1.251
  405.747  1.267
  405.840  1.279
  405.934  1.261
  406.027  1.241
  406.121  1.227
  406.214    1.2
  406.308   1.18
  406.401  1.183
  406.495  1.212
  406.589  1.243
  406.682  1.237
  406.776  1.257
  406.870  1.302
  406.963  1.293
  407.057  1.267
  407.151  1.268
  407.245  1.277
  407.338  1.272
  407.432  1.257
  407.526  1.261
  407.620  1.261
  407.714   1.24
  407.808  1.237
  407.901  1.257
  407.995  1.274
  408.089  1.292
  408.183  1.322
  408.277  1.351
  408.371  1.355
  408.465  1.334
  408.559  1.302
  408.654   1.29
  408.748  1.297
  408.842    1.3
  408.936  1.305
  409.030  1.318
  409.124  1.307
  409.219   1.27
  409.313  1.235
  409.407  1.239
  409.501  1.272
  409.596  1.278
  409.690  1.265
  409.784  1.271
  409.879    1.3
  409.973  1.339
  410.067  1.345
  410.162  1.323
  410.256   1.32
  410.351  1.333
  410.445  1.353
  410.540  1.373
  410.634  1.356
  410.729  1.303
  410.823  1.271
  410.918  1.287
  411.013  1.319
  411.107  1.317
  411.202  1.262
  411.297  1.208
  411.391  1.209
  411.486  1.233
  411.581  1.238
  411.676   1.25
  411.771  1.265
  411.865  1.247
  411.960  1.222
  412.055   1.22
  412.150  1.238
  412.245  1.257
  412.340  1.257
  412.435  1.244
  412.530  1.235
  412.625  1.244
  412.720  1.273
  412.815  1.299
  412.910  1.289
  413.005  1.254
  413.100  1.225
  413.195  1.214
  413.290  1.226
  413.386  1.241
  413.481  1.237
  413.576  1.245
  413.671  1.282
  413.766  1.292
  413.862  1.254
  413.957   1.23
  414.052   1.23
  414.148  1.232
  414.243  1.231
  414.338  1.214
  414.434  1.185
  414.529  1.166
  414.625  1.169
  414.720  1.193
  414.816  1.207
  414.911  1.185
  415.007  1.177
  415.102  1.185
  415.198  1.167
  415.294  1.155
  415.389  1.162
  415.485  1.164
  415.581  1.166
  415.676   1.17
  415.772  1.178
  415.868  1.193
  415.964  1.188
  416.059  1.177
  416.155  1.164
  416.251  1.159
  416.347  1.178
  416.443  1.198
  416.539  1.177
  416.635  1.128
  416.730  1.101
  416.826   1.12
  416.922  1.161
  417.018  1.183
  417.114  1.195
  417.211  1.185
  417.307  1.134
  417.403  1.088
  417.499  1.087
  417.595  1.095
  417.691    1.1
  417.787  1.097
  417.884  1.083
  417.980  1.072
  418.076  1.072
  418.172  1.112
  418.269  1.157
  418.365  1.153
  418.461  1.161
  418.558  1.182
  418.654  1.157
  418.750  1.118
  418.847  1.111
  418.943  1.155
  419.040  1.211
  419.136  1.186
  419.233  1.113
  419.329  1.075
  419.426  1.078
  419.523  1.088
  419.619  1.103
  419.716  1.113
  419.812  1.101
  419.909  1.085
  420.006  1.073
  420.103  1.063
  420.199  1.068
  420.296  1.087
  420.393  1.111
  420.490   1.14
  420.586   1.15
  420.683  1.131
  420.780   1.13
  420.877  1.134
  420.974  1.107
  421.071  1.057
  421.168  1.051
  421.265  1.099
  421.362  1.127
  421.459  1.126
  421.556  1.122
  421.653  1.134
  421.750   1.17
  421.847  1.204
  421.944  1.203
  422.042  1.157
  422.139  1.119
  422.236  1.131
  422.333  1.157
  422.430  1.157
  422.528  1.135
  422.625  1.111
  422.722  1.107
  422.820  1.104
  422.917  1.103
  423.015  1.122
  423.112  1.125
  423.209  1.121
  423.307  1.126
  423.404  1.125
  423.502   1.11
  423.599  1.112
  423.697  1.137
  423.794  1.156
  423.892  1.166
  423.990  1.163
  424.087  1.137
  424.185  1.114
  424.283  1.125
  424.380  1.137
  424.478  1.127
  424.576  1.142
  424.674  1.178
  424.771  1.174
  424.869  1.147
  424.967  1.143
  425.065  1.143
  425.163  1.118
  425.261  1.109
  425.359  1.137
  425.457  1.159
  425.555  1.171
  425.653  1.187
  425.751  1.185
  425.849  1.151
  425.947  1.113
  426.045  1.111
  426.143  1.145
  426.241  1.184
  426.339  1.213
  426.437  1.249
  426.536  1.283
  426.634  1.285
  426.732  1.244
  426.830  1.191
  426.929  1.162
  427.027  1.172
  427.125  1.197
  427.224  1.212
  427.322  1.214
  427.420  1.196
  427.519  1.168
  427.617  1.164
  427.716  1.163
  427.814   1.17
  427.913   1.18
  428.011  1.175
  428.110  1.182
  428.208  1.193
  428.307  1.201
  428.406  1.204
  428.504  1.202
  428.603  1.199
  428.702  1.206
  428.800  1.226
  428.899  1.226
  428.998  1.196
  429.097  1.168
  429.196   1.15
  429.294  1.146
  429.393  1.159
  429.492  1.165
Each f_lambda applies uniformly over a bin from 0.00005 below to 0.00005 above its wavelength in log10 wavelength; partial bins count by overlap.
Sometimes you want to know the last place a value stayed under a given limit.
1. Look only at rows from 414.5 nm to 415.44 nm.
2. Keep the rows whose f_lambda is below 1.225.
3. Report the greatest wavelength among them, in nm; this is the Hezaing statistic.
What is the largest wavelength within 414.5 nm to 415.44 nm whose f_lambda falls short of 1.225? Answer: 415.389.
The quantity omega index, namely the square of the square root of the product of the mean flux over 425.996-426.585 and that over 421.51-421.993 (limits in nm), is 1.40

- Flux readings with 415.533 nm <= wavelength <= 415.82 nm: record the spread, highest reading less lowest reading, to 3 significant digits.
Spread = 0.0120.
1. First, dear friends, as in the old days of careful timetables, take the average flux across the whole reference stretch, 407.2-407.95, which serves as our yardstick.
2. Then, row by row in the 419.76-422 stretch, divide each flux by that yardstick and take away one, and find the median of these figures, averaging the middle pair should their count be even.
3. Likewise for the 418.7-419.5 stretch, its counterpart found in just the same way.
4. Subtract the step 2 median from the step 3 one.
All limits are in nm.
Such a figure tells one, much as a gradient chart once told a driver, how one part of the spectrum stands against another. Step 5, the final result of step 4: -0.005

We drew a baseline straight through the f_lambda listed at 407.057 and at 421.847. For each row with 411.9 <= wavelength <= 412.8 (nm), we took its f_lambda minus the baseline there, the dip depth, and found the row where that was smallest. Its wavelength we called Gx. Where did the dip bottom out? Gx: 412.055 nm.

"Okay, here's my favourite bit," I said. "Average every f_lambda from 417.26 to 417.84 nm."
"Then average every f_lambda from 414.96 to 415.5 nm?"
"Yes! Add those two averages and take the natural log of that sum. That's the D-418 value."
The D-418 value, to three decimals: 0.819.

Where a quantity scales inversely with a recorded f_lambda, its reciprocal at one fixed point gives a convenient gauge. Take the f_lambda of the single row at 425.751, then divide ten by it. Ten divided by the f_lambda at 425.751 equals 8.44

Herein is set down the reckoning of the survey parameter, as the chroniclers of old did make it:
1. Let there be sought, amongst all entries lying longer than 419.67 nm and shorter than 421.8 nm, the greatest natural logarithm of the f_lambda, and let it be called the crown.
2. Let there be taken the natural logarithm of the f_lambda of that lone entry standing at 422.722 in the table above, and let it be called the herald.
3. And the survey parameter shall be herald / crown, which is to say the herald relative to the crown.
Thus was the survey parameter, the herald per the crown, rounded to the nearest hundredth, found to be 0.65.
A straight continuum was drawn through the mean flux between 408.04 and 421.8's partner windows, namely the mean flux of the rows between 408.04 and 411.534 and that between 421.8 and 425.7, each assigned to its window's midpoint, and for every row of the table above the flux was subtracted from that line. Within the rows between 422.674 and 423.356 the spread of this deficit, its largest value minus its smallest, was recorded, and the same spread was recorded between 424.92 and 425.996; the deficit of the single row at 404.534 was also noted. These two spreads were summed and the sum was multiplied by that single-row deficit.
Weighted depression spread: 0.017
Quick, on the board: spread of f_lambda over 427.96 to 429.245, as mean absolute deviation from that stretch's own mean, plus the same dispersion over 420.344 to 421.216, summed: 0.043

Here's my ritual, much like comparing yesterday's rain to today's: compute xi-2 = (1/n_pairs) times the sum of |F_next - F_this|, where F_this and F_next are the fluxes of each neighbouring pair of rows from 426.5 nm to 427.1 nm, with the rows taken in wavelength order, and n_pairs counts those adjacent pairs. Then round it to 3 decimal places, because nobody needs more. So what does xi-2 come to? 0.027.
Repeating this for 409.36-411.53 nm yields 0.023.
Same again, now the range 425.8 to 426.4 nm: 0.028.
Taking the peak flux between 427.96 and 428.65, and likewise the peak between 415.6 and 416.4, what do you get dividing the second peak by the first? 0.99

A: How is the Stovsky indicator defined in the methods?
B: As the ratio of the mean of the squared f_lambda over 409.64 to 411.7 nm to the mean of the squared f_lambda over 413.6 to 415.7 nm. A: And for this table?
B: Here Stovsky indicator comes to 1.16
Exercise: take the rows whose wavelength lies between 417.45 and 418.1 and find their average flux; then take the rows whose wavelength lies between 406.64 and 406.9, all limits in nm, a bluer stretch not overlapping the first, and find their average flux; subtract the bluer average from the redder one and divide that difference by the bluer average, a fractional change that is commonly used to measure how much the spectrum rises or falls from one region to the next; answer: -0.14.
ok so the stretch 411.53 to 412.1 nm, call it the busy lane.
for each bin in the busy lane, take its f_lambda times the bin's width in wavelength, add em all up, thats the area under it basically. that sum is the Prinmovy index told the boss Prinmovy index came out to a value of 0.71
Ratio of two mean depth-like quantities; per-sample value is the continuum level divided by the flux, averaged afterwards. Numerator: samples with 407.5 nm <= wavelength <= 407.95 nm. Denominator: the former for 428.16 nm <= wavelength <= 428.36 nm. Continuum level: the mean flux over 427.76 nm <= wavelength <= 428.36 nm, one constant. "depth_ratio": 0.96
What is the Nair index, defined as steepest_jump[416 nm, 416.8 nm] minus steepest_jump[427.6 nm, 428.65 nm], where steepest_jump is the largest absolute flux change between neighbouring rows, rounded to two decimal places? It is 0.04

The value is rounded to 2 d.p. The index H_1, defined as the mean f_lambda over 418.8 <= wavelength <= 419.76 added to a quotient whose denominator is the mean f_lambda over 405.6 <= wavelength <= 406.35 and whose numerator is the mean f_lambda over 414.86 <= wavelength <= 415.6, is 2.07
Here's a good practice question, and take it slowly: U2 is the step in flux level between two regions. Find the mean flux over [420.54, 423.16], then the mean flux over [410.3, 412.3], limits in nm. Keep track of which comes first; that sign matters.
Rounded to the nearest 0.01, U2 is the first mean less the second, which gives -0.15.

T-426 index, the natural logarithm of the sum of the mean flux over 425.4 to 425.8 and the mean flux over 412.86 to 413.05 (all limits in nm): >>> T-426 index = 0.895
